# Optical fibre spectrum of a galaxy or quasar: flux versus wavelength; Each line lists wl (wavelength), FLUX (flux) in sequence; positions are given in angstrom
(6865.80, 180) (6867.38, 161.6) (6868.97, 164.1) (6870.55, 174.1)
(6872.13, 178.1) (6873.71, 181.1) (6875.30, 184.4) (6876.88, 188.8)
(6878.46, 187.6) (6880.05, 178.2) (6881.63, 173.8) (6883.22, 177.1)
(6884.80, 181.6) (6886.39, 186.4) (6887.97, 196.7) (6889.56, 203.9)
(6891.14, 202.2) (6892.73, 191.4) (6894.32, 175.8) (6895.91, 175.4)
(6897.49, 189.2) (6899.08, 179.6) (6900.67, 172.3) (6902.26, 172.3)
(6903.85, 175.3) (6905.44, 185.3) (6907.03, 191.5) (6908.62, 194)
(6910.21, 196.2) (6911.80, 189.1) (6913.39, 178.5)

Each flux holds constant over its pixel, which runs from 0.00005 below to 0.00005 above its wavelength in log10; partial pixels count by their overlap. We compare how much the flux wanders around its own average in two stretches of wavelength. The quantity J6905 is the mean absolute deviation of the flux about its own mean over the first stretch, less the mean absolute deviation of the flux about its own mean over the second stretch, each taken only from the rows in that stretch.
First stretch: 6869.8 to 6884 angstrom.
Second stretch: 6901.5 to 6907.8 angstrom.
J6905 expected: -3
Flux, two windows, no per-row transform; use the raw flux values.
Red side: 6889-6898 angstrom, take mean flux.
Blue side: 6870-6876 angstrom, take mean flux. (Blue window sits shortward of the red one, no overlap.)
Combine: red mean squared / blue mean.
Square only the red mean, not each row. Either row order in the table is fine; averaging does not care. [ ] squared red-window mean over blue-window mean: 200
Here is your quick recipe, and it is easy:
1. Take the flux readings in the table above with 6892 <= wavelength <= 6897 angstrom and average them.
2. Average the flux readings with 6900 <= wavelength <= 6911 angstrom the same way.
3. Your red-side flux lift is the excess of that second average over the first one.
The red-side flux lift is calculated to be 3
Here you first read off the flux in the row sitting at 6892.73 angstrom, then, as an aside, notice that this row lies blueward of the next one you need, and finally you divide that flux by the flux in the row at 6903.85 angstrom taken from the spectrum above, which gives 1.09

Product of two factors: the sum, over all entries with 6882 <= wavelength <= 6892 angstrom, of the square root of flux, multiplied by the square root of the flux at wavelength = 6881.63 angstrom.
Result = 1094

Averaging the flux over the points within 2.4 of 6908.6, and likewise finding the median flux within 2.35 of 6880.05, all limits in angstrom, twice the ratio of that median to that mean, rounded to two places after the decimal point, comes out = 1.84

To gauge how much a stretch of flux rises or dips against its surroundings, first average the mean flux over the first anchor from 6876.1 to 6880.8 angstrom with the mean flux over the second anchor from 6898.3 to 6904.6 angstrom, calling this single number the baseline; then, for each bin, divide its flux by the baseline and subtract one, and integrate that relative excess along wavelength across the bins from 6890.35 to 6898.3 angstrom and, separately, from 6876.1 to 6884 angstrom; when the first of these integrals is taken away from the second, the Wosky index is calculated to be -0.25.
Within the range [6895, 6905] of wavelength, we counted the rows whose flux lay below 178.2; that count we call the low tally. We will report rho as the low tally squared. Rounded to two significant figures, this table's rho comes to 16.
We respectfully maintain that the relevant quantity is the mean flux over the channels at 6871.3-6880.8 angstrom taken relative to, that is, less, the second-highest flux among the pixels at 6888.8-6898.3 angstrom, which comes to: -19.2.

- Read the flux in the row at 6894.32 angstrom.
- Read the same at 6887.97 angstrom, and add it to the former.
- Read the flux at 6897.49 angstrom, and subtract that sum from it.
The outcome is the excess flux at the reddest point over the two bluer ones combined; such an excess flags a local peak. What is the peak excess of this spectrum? -183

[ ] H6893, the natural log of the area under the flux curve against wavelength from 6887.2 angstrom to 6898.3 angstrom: 7.66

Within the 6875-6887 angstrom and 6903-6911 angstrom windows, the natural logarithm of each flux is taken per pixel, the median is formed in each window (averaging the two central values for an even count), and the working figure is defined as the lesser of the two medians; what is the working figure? 5.21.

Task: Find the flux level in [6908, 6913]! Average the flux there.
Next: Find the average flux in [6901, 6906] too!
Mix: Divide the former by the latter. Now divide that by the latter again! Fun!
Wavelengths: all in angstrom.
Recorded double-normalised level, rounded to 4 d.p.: 0.0061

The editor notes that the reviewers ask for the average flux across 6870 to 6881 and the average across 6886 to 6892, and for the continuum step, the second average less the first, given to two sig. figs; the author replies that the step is 16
